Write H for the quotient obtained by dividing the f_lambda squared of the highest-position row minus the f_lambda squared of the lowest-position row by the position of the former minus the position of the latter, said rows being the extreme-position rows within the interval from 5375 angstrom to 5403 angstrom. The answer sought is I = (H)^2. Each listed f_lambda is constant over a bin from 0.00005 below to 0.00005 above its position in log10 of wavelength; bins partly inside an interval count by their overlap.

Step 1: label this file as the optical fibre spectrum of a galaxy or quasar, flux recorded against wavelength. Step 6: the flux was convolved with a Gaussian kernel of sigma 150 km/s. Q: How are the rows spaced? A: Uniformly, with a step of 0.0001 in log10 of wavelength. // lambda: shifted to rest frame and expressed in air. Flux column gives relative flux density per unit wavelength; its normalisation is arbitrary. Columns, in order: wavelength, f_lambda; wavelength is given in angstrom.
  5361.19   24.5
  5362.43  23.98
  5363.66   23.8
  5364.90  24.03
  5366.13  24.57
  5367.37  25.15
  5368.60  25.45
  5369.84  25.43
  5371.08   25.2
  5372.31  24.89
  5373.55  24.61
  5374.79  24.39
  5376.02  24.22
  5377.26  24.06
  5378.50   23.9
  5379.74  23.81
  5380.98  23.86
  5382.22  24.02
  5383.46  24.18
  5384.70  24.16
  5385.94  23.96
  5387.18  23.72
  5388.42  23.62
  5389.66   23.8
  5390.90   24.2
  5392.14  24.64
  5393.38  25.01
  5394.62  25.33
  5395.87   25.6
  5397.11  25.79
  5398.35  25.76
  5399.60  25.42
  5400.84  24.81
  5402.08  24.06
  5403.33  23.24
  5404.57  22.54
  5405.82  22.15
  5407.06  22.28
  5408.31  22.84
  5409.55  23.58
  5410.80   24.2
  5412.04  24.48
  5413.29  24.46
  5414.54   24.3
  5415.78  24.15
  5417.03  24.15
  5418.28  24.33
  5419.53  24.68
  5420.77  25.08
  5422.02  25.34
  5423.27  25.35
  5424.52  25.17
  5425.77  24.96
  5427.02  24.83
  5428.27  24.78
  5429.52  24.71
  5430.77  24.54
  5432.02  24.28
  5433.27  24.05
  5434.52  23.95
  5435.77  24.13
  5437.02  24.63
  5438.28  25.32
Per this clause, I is 0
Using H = 0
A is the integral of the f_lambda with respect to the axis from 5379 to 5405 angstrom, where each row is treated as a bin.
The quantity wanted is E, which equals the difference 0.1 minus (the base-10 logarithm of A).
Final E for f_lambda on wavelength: -2.70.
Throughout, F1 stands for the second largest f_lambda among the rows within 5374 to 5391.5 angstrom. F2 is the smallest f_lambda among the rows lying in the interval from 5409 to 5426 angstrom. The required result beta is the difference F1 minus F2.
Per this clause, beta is 0.64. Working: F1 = 24.22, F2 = 23.58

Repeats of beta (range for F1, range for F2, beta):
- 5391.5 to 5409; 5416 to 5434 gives 1.71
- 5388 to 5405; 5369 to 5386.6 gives 1.95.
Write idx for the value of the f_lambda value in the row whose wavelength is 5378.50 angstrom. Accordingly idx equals 23.9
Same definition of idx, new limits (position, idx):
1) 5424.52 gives 25.17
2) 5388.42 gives 23.62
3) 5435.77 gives 24.13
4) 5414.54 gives 24.3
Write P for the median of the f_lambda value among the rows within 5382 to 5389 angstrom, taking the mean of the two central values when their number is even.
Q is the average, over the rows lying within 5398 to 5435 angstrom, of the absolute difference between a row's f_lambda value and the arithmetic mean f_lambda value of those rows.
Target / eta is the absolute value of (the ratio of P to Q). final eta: 35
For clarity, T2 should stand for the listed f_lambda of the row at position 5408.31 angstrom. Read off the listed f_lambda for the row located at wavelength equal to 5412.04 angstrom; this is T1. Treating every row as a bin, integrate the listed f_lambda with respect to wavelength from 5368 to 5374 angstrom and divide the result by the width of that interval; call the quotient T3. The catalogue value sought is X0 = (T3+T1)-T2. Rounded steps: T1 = 24.48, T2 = 22.84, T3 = 25.1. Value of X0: 26.8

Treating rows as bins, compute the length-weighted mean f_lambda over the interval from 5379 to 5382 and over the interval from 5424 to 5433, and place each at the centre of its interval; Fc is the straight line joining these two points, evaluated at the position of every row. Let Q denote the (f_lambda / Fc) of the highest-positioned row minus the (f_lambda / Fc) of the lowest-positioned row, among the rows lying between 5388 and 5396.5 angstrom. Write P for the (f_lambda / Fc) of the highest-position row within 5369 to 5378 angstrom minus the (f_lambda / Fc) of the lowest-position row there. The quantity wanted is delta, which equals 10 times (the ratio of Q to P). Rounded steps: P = -0.06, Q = 0.08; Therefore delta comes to -12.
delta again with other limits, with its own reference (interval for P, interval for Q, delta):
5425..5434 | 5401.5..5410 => 6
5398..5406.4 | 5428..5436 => 2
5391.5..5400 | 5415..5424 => 16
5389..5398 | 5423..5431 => -5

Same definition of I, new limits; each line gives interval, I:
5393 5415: 3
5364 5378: 0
